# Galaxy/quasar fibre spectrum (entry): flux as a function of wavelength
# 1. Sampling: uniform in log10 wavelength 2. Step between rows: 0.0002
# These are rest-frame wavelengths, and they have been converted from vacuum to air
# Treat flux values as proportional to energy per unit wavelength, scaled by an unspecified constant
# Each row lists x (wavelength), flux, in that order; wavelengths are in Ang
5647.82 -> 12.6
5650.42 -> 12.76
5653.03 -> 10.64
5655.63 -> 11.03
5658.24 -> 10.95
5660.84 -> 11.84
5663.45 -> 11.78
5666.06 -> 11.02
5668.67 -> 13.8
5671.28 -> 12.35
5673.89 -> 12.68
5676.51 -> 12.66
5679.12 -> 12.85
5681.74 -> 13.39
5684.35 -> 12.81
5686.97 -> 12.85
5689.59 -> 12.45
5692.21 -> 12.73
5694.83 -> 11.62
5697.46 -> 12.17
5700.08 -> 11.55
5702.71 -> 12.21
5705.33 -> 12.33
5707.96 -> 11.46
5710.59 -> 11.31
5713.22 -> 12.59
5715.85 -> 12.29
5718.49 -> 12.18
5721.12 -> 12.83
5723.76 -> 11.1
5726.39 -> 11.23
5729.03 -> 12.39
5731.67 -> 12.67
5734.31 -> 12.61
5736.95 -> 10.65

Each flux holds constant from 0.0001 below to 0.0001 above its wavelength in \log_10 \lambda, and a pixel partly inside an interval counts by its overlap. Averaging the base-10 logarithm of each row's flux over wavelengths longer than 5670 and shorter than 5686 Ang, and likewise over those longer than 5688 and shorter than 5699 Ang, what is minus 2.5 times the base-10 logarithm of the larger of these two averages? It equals -0.110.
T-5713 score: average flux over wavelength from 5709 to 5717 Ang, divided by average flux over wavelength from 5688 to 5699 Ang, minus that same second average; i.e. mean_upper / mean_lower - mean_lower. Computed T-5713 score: -11.26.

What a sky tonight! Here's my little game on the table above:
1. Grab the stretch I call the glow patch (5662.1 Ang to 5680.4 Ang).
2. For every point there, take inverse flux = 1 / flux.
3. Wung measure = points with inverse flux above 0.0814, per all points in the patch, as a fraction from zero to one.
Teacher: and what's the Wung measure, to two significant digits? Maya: 0.29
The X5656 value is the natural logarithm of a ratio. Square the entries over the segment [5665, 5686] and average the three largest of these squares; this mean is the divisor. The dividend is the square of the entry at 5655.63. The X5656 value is -0.38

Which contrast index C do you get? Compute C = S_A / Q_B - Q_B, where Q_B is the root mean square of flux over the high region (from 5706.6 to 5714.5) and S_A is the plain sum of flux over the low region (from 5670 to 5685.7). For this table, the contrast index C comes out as -5.3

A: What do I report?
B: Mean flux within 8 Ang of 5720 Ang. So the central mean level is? 12.0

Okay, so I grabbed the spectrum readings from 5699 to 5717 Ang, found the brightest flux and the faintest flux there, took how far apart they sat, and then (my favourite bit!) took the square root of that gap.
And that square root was 1.1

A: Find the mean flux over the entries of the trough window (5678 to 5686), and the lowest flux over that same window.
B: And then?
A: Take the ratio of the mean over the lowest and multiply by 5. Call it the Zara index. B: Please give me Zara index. 5.08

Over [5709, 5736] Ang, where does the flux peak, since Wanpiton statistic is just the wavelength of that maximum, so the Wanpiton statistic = 5721.12 Ang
